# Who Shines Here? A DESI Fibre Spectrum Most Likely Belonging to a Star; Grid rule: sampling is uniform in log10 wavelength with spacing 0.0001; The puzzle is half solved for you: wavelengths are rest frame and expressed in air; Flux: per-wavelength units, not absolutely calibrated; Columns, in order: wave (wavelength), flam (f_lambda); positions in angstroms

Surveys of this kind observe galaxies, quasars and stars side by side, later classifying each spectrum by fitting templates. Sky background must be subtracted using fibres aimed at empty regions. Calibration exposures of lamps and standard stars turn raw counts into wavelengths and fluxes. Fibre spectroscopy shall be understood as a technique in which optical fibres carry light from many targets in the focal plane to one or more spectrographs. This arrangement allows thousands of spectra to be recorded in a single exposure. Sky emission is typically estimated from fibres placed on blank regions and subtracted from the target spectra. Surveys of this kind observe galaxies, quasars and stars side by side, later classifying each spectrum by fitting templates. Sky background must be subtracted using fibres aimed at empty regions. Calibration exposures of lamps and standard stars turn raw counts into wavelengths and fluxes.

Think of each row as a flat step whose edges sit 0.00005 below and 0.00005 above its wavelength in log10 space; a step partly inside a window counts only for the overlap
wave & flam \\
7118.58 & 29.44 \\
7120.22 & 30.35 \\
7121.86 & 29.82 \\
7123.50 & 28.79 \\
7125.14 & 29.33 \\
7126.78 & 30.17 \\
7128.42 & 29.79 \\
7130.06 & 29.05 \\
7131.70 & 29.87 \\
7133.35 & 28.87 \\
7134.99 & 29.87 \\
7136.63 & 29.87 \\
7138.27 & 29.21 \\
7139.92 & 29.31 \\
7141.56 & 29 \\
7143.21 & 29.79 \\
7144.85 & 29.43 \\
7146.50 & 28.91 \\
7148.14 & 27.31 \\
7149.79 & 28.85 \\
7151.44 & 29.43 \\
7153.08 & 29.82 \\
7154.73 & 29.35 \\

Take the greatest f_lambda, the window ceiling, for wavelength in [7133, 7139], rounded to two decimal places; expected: 29.87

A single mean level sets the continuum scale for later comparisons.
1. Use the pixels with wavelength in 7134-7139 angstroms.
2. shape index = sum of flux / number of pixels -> 29.7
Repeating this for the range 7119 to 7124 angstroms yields 29.7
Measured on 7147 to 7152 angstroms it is 28.5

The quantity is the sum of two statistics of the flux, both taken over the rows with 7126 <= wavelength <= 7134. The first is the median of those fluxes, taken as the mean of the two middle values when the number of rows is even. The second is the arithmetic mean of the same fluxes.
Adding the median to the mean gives 59.34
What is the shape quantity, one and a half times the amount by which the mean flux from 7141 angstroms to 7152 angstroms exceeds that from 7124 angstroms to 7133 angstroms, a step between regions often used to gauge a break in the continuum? -1.0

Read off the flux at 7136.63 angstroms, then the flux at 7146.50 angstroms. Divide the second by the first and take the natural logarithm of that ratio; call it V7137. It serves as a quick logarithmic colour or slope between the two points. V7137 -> -0.033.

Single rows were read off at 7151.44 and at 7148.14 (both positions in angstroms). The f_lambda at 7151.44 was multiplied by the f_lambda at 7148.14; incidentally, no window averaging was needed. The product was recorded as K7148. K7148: 804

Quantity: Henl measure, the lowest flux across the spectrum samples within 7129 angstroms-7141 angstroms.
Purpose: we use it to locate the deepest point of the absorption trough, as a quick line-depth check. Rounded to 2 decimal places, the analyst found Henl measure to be 28.87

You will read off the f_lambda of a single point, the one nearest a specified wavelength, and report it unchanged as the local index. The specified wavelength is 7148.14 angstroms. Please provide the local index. 27.31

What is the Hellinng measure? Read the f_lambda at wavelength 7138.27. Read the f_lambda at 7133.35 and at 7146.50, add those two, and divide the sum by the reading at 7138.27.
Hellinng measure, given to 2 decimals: 1.98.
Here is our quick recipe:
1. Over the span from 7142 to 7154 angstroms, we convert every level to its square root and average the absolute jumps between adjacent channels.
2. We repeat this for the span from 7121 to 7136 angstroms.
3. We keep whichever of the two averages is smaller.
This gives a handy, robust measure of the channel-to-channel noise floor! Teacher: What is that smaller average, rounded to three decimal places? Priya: 0.073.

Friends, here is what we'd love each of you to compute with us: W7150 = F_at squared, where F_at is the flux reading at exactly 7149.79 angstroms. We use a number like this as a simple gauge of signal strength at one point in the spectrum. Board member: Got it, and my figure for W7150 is 832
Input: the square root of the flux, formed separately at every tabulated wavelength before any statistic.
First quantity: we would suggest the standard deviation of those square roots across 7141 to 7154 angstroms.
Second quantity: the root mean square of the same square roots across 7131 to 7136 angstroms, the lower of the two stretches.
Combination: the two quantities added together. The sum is 5.51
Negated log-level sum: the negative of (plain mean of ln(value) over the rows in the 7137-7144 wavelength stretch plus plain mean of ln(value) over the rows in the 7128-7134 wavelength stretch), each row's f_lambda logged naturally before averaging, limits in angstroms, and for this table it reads -6.76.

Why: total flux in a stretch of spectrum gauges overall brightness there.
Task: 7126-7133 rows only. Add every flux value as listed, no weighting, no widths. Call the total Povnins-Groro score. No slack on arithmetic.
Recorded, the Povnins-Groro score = 119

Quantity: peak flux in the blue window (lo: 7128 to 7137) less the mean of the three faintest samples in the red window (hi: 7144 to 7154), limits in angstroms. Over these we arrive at 1.5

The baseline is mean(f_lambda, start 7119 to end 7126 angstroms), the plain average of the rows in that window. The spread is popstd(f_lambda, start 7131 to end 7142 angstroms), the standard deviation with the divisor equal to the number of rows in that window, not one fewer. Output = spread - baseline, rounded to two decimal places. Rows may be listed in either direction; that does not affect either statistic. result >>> -29.17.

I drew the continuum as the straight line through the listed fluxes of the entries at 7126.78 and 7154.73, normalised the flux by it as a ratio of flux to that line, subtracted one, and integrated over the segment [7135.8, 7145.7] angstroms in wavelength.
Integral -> -0.108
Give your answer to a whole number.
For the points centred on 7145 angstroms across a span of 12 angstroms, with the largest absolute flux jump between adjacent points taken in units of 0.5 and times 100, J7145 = 320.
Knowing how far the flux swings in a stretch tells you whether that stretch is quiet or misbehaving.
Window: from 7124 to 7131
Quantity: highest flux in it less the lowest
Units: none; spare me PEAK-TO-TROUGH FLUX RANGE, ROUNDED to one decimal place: 1.1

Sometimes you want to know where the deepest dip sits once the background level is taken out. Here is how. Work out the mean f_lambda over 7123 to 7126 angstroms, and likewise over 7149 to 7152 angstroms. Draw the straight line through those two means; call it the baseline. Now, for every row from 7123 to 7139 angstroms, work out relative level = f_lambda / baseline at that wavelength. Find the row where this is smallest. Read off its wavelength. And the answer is 7123.50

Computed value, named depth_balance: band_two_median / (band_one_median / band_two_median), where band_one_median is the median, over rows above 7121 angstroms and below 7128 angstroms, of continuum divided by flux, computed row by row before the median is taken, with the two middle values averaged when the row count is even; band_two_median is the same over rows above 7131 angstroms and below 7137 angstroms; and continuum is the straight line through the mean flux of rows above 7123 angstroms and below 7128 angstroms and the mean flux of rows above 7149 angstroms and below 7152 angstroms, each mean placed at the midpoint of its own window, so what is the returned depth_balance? 0.97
